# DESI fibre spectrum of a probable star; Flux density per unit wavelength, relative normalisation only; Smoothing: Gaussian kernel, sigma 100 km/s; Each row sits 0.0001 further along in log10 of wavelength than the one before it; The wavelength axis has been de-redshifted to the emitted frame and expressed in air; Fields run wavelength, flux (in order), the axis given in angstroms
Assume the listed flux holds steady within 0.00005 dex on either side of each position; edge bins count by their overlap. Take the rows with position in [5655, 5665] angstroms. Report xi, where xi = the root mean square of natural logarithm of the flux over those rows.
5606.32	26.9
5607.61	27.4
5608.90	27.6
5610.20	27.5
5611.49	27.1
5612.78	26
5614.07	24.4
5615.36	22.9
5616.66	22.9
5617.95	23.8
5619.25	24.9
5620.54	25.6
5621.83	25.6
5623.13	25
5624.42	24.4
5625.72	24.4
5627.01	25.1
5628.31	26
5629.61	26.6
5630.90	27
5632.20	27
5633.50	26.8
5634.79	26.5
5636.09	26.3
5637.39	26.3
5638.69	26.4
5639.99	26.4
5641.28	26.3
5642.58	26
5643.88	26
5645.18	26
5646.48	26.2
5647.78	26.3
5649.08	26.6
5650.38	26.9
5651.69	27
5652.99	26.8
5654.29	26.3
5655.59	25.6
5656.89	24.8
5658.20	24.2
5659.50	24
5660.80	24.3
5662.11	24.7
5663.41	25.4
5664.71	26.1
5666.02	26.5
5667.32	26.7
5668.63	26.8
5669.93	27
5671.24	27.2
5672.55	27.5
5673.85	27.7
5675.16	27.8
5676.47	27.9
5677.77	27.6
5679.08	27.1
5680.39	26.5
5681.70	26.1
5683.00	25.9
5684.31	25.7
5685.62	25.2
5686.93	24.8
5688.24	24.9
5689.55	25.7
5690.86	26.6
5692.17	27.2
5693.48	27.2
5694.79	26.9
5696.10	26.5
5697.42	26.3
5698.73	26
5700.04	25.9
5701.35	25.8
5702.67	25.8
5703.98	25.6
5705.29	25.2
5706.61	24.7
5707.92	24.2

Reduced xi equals 3.21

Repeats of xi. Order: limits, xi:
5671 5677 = 3.32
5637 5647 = 3.27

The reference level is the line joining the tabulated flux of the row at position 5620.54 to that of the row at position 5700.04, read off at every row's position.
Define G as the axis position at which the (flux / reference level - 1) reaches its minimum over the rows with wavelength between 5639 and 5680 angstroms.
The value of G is 5659.50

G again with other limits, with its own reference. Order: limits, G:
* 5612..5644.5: 5616.66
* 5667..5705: 5686.93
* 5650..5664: 5659.50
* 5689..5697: 5689.55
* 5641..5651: 5645.18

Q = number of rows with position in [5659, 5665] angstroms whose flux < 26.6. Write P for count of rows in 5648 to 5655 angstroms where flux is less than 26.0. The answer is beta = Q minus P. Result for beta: 5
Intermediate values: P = 0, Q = 5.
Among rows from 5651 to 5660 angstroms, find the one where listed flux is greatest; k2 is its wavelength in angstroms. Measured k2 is 5651.69 angstroms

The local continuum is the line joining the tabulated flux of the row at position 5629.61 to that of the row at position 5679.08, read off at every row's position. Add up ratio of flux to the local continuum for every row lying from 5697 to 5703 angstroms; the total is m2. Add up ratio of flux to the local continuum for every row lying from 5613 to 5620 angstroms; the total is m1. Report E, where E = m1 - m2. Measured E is -0.26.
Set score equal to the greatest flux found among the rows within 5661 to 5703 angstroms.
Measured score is 27.9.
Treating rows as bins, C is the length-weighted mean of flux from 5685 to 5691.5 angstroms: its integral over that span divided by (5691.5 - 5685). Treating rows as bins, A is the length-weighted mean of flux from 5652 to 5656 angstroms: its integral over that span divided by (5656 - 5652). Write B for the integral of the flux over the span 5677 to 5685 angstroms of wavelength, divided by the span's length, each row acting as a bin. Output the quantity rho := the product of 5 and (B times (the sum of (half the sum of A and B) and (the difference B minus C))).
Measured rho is 3651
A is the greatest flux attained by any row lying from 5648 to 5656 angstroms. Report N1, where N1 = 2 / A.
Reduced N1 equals 0.074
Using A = 27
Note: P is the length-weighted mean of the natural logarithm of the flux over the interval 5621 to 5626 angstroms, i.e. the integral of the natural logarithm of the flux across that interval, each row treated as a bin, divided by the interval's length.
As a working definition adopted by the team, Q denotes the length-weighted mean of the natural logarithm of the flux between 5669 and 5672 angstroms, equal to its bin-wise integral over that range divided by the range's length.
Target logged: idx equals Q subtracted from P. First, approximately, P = 3.21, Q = 3.30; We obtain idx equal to -0.081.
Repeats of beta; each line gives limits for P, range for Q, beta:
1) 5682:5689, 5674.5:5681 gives -4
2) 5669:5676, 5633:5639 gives 4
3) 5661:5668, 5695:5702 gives 3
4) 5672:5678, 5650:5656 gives 2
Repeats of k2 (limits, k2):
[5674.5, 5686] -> 5676.47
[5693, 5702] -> 5693.48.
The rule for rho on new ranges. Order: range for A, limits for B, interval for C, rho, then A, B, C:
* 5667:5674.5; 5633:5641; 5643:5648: 3596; 27.2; 26.5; 26.1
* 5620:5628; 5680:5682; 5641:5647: 3400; 25.1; 26.3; 26.1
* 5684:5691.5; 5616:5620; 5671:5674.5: 2511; 25.5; 23.9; 27.5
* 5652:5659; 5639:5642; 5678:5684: 3426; 25.6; 26.4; 26.4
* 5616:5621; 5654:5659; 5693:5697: 2887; 24.2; 25.1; 26.8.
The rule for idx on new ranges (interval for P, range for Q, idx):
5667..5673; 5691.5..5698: 0.006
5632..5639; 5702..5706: 0.043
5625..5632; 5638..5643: -0.021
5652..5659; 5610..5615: -0.018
